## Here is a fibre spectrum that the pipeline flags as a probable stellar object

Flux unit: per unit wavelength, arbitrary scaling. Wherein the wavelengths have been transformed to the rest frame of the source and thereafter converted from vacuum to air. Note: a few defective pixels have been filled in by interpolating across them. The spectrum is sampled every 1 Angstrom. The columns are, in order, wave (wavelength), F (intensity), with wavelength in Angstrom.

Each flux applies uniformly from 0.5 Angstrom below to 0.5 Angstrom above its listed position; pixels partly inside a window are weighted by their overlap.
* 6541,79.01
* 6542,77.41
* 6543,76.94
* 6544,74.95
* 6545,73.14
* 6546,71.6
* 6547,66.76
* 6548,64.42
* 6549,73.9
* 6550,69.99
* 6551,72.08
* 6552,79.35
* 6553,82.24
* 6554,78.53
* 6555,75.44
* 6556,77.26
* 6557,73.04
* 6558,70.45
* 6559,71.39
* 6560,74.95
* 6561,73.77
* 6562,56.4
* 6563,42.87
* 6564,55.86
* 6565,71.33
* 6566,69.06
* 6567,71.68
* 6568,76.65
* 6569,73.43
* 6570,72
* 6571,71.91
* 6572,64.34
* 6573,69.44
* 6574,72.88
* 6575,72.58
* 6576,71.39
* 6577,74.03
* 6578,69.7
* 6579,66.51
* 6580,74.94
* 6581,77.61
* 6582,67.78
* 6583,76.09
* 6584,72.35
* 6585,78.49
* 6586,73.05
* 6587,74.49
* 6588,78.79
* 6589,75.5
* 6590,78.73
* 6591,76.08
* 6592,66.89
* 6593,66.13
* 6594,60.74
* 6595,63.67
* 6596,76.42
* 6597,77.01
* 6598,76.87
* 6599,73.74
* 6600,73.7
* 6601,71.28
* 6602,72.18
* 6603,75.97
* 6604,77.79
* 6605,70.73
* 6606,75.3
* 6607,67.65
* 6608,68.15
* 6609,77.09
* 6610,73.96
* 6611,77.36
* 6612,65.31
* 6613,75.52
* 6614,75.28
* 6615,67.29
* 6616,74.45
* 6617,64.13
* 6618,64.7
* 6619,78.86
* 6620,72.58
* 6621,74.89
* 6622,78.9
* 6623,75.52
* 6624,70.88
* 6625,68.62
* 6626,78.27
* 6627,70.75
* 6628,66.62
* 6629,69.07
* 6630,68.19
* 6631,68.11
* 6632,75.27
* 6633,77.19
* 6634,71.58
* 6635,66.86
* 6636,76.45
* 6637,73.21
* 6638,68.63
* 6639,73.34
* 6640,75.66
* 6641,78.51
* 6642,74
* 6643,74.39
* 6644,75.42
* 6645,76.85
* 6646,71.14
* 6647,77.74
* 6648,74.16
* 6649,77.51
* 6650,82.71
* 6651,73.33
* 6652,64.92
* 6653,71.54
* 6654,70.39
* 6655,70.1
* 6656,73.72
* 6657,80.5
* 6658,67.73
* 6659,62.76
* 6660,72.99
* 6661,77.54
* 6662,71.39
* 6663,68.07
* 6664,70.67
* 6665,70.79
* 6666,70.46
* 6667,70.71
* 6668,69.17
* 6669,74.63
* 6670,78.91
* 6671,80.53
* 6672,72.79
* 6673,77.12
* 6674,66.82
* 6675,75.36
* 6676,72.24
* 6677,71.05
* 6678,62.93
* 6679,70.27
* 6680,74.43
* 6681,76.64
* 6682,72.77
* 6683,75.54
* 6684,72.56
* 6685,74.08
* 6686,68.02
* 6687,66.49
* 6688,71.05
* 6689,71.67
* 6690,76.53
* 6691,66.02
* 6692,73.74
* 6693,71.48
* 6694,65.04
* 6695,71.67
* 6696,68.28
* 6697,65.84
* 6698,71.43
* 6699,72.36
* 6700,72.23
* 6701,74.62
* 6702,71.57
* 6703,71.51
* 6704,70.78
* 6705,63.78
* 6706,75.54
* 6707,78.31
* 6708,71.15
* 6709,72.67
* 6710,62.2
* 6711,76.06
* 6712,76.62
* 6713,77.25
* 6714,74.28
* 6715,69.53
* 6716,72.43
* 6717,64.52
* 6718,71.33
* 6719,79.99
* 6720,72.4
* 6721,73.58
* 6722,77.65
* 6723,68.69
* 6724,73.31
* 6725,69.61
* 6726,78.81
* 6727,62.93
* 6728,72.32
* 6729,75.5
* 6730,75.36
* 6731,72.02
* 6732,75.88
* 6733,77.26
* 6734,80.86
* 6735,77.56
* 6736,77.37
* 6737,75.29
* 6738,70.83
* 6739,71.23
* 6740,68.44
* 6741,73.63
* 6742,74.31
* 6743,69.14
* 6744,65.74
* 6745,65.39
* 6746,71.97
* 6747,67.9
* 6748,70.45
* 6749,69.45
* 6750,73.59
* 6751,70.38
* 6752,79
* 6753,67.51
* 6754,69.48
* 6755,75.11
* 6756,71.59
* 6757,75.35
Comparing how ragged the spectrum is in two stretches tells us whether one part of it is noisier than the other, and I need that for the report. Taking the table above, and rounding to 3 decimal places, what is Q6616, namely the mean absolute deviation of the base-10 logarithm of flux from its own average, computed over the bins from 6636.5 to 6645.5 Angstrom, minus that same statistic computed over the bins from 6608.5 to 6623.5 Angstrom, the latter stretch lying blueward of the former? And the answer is -0.014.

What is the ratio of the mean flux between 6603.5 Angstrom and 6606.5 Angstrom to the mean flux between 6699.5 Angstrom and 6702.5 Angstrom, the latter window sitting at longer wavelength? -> 1.025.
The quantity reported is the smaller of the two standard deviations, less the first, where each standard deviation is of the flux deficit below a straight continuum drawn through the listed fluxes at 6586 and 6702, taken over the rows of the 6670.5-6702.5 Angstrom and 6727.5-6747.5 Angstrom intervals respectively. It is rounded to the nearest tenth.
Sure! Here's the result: 0.0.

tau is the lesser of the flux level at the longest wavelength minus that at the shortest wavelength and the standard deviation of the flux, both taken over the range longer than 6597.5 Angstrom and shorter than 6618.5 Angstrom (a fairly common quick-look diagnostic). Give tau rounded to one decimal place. -12.2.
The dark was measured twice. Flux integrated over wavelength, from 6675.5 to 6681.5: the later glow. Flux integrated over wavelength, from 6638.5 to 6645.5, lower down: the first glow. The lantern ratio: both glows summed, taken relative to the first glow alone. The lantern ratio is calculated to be 1.81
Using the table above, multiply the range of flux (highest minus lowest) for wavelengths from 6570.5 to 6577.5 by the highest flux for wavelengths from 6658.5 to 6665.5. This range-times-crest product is 751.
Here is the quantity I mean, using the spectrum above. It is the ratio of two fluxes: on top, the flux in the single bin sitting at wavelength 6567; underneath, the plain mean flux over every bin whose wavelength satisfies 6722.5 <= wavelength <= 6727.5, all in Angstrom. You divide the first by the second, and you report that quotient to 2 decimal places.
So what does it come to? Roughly 1.01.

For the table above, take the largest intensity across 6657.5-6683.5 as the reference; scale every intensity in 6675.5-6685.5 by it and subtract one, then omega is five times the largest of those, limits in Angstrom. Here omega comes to -0.24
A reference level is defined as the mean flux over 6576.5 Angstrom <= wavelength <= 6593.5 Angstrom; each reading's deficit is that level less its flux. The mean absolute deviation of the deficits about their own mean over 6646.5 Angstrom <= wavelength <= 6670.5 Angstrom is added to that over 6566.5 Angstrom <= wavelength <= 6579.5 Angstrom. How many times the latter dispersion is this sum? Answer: 2.62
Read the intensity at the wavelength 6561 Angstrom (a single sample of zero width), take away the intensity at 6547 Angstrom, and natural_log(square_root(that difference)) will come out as 1.0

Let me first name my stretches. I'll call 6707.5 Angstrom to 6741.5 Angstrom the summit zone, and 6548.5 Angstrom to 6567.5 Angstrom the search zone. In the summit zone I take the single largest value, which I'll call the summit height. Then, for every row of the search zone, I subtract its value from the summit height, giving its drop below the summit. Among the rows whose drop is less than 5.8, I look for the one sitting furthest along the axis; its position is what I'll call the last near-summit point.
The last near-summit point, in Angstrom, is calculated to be 6556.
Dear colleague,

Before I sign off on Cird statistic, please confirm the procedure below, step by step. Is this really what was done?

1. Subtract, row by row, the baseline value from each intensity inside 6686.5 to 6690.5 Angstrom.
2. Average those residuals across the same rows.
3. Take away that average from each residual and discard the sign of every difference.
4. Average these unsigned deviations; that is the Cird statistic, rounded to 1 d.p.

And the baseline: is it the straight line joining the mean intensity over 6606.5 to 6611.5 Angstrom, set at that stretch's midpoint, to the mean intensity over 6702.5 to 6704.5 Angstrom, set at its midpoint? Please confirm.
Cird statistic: 2.7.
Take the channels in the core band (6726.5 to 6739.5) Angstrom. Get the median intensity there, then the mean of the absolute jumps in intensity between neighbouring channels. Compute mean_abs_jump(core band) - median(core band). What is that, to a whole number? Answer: -72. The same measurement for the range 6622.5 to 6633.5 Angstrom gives -67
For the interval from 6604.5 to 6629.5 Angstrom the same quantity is -67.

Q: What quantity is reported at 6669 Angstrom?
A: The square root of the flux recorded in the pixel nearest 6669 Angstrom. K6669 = 8.6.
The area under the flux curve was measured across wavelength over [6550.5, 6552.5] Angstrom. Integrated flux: 151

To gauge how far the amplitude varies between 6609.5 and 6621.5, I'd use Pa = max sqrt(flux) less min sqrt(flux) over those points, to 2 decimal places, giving 0.87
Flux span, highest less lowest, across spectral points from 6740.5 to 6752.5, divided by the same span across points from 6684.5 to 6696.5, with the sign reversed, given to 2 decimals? -1.18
